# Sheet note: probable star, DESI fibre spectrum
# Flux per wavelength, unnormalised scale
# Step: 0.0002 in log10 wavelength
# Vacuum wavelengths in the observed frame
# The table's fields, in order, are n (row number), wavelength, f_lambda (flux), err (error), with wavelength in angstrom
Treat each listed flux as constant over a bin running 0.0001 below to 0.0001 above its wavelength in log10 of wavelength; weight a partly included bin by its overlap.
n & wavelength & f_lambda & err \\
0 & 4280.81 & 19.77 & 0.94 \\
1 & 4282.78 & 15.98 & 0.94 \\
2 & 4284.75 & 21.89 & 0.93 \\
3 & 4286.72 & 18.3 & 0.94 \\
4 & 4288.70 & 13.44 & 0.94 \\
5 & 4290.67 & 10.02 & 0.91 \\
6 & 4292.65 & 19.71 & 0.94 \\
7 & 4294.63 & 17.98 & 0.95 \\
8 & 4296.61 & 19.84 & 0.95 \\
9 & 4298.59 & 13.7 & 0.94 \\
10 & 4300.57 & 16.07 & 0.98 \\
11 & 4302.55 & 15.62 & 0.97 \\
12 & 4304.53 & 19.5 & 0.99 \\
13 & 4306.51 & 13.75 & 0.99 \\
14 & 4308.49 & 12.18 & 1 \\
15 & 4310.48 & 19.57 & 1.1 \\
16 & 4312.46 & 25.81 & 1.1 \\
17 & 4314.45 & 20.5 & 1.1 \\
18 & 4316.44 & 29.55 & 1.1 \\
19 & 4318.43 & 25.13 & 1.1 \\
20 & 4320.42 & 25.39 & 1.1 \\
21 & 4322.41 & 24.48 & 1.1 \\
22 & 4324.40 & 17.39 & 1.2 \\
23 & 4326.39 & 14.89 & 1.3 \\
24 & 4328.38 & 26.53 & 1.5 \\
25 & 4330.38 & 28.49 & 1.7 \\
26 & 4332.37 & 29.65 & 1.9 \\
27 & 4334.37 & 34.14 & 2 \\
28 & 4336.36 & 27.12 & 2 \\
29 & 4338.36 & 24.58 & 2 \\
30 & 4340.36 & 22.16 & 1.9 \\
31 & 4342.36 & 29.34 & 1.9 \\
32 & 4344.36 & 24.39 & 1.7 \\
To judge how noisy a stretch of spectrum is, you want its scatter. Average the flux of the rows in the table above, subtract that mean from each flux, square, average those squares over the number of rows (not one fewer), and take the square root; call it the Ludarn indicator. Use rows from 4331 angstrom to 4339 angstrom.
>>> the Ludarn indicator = 3.5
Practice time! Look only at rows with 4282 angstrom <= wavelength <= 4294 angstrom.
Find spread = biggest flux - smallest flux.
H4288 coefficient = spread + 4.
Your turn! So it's 15.9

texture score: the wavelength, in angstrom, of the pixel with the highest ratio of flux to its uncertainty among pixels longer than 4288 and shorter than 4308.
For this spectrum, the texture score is 4292.65 angstrom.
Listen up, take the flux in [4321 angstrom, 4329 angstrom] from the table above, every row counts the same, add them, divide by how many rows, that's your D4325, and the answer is 20.8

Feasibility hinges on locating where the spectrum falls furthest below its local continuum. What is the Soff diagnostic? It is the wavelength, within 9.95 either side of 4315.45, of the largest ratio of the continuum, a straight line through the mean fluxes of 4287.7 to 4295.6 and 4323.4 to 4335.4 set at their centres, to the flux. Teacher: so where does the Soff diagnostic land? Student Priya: 4308.49 angstrom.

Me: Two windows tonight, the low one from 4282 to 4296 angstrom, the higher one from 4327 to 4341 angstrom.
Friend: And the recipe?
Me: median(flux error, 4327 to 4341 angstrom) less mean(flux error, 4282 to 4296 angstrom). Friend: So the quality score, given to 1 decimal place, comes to 1.0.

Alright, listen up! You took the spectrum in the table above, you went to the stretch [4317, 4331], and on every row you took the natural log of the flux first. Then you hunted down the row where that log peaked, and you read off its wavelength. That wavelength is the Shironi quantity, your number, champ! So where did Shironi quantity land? 4330.38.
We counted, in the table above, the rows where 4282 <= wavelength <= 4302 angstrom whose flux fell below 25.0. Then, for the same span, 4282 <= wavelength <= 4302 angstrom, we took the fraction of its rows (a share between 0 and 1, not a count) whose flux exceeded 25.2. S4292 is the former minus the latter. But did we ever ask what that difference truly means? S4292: 10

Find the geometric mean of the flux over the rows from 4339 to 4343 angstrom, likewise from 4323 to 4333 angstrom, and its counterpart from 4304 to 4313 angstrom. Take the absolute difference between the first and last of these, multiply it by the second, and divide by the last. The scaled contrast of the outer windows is 10.3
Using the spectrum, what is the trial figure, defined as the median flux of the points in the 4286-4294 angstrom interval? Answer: 16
